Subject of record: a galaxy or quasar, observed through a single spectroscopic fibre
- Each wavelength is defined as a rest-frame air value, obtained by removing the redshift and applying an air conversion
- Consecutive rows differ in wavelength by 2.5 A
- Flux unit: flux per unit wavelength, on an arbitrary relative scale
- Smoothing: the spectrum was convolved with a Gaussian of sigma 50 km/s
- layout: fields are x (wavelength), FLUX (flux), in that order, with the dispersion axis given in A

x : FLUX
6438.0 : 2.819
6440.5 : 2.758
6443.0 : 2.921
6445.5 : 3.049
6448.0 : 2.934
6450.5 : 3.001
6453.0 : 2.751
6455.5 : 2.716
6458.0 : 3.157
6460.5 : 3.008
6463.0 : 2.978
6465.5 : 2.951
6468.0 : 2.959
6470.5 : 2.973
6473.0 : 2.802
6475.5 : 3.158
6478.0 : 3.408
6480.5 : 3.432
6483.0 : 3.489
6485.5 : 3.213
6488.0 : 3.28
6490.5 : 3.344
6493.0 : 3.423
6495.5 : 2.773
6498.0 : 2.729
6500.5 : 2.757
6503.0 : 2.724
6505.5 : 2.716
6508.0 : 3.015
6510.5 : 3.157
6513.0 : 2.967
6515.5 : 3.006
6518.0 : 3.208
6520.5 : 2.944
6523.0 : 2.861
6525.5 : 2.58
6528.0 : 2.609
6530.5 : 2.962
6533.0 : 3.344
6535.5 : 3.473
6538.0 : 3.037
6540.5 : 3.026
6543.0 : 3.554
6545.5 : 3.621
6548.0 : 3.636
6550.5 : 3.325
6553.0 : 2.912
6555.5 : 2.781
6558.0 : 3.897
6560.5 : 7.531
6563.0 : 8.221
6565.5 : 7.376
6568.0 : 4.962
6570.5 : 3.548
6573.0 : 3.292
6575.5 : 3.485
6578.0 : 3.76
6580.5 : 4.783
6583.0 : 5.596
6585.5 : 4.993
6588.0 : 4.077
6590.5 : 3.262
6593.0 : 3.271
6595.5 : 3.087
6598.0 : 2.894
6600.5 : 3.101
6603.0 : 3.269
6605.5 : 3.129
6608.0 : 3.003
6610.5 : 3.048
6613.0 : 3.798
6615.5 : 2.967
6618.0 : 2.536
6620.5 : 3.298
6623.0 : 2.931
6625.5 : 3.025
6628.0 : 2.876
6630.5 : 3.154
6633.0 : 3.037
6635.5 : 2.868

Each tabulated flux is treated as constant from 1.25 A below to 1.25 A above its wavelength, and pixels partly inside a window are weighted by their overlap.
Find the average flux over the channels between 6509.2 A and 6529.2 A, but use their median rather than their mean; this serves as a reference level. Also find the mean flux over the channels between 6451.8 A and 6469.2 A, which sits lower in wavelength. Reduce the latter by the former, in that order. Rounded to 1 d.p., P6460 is 0.0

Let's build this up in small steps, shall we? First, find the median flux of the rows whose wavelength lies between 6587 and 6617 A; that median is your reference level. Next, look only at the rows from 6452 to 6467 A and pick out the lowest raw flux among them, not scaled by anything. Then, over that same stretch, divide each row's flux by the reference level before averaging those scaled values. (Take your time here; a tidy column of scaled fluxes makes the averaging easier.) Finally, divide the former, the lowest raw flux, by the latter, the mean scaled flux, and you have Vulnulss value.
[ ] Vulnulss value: 2.89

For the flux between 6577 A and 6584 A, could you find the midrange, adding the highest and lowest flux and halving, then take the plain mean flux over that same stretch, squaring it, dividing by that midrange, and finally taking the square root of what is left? 2.18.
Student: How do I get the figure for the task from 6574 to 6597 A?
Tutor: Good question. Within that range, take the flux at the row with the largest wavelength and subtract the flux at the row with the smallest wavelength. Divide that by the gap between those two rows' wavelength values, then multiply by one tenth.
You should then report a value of -0.0020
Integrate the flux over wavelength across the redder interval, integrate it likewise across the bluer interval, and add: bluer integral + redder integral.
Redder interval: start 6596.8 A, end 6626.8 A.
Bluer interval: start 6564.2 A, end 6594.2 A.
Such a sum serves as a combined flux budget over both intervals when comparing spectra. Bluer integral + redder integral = 224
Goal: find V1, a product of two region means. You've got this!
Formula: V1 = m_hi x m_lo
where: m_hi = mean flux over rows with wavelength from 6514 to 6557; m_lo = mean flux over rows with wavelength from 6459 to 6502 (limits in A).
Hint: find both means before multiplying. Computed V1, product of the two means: 10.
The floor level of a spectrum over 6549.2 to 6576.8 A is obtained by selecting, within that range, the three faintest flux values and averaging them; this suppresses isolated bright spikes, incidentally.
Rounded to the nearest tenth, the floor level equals 3.0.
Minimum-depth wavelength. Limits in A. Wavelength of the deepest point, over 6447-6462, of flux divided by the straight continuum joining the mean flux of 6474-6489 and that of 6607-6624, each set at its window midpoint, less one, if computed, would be 6455.5 A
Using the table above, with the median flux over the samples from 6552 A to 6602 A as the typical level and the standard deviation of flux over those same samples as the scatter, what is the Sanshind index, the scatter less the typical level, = -2.0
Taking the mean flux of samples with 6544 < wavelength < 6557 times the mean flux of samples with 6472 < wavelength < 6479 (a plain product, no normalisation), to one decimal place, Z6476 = 10.2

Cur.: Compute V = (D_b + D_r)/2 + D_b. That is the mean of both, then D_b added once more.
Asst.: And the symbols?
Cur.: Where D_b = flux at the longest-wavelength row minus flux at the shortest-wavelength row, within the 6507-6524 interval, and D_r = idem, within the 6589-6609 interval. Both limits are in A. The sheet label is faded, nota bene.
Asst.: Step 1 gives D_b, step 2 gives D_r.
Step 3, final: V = -0.36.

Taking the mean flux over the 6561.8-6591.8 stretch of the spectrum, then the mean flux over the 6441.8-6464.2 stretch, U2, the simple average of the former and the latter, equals 3.86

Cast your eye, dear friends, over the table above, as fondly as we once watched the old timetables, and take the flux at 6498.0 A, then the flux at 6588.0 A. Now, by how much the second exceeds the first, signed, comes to 1.3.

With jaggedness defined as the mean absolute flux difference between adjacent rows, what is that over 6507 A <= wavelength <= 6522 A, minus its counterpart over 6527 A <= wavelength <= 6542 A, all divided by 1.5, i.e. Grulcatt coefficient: -0.06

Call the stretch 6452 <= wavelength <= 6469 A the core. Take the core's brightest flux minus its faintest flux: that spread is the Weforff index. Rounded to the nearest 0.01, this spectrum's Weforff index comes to 0.44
